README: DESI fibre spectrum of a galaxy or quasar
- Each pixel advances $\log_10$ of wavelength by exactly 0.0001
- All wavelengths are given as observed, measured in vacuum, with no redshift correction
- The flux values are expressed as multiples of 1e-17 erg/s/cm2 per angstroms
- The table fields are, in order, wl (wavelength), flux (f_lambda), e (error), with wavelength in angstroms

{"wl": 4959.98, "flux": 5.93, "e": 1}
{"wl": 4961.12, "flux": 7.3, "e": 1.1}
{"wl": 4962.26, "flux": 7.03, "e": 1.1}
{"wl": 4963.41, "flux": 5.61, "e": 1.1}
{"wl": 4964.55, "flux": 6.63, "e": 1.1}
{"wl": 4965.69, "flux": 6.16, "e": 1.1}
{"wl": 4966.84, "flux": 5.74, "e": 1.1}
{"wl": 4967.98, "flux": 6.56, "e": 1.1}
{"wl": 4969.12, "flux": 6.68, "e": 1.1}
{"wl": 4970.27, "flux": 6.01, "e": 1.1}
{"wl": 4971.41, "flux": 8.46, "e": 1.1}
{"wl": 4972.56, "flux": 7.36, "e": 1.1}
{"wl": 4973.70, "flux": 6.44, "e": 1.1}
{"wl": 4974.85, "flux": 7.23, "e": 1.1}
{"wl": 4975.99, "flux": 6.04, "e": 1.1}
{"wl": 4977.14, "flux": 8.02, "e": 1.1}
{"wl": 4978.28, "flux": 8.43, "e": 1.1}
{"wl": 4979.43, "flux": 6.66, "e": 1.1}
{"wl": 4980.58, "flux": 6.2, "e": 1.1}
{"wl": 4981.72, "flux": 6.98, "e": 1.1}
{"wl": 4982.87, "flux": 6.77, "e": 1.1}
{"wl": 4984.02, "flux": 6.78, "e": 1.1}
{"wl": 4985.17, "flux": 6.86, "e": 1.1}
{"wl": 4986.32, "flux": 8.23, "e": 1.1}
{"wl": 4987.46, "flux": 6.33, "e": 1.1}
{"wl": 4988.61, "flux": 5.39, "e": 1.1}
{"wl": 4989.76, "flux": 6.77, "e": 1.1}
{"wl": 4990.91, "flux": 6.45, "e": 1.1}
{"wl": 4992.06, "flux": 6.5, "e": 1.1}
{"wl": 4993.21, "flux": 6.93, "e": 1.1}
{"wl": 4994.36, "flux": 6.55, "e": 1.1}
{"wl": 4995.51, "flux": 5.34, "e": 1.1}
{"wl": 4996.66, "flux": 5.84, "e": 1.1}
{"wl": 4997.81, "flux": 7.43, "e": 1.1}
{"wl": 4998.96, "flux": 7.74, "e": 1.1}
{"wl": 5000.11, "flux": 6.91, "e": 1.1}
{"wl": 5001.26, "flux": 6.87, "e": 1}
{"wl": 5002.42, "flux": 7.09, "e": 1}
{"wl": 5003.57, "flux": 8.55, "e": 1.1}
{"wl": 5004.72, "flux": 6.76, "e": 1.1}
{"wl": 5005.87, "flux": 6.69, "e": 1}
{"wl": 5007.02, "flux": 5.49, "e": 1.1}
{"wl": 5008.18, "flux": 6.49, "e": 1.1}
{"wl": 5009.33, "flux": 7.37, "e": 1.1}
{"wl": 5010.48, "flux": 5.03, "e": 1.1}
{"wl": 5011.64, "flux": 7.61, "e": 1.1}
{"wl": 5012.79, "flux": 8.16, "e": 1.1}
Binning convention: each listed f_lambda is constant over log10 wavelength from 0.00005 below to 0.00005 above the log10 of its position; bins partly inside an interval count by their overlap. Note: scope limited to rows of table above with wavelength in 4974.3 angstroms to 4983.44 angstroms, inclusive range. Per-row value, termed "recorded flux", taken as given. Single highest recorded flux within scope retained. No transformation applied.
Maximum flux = 8.43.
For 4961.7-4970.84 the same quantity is 7.03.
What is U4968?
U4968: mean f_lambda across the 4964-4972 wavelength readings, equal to 6.61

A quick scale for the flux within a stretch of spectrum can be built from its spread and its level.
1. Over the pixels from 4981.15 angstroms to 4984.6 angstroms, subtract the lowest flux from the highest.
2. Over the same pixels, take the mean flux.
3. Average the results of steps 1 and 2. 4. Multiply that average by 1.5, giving 5.3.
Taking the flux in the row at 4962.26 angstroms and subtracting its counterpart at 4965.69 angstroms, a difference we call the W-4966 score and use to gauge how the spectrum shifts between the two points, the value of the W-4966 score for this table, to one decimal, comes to 0.9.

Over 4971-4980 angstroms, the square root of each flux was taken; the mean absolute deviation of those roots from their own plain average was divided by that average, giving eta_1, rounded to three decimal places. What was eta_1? 0.051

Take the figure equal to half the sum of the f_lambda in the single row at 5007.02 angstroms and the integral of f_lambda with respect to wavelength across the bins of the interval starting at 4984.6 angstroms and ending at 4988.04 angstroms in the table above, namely 15.0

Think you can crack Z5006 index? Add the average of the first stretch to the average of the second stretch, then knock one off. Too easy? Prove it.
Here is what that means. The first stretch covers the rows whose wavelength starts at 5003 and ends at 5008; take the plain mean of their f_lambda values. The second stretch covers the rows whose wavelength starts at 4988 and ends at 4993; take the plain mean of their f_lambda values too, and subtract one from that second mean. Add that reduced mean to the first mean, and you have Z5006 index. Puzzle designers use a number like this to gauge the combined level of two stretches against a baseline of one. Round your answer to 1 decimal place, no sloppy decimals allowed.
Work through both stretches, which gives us 12.2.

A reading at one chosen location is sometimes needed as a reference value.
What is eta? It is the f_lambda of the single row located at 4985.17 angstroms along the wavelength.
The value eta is 6.86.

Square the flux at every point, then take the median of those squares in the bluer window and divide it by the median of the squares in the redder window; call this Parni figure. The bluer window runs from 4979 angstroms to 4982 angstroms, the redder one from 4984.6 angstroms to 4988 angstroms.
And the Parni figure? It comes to 0.94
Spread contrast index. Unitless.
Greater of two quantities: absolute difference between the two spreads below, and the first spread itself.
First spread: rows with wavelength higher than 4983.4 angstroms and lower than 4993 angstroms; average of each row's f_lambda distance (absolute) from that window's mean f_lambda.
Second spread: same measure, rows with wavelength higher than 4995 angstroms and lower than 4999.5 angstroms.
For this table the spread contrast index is 0.50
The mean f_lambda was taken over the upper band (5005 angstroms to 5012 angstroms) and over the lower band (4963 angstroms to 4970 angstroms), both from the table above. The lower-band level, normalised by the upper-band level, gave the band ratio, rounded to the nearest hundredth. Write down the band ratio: 0.97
